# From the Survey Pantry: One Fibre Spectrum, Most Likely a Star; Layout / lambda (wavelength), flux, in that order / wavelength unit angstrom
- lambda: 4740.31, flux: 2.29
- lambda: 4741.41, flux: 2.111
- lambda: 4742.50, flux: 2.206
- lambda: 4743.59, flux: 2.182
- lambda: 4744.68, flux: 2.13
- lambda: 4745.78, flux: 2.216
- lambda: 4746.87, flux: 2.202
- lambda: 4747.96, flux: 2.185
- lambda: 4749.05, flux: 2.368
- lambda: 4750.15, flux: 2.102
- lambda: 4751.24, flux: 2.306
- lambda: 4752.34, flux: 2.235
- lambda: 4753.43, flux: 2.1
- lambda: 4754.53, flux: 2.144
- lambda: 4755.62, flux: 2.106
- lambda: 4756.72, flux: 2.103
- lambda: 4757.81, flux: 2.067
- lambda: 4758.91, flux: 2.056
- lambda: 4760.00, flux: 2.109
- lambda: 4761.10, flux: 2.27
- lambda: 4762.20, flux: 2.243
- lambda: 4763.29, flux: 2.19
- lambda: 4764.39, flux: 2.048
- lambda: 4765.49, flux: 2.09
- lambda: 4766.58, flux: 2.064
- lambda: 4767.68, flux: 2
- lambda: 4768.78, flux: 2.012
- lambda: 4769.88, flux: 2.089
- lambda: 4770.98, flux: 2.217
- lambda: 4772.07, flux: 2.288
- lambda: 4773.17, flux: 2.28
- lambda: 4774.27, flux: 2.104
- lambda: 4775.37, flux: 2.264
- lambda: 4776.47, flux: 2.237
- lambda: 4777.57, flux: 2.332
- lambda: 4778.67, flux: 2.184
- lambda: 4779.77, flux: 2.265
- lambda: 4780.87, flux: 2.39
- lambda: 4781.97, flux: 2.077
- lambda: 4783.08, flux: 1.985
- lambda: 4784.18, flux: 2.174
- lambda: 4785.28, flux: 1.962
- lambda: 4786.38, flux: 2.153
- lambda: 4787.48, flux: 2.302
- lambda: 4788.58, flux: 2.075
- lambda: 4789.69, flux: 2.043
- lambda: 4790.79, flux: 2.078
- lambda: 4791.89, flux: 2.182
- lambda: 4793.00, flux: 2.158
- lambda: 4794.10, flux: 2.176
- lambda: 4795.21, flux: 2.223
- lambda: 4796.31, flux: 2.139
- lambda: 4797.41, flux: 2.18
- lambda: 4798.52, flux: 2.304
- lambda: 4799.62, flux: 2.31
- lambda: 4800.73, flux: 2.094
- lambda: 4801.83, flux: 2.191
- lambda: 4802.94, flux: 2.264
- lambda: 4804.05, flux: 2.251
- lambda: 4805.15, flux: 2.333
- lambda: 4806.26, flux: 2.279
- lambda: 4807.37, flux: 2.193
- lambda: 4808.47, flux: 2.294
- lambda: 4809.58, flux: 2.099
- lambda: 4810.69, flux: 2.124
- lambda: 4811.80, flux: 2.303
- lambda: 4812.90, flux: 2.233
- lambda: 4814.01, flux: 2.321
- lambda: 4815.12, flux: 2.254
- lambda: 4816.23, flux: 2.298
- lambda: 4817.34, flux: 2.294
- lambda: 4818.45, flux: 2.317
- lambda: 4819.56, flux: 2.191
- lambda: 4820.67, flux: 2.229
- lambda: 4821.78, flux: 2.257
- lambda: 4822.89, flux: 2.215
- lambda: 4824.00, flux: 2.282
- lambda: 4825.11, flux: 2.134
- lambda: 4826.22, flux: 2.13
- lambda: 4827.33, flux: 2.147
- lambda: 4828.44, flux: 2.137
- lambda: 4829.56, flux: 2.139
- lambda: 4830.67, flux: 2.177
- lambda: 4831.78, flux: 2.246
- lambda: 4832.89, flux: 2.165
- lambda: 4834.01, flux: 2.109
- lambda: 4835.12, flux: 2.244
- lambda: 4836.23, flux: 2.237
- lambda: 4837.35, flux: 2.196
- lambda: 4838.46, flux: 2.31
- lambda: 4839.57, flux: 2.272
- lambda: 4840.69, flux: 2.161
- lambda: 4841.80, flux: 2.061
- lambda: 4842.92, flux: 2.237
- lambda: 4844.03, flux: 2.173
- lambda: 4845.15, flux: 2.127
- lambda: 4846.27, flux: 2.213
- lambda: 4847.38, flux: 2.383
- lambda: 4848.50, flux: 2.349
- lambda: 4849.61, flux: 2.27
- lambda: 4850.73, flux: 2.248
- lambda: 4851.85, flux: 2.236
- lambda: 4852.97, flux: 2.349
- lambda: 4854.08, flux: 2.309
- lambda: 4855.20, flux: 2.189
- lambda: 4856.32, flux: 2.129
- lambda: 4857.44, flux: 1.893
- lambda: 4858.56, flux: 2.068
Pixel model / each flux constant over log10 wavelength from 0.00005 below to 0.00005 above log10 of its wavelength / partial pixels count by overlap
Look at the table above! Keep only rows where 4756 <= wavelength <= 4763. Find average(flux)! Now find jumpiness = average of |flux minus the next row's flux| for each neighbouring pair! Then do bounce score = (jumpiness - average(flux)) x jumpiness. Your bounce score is -0.120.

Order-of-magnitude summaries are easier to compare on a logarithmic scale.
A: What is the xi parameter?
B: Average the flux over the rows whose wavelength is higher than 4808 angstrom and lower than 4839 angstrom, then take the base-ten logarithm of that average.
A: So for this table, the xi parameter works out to 0.346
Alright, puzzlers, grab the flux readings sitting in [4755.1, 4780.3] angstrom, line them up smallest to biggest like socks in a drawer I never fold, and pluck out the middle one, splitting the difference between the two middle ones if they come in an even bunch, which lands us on 2.11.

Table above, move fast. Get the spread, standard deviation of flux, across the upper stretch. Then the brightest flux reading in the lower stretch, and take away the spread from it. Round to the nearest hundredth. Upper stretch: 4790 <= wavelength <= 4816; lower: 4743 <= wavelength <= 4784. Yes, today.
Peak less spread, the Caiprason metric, 2.31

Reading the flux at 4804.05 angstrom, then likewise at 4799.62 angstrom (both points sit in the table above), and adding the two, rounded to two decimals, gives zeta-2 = 4.56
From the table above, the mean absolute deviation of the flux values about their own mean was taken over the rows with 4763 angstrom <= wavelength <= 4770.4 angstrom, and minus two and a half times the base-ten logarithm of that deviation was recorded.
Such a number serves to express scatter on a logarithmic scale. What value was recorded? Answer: 3.4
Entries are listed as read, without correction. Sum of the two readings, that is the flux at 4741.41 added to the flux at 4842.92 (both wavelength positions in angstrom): 4.35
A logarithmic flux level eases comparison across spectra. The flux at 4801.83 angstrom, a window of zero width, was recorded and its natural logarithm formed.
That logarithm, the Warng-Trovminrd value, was 0.78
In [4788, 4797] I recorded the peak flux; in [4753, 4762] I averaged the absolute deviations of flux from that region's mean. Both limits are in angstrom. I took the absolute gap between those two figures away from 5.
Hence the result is 2.82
